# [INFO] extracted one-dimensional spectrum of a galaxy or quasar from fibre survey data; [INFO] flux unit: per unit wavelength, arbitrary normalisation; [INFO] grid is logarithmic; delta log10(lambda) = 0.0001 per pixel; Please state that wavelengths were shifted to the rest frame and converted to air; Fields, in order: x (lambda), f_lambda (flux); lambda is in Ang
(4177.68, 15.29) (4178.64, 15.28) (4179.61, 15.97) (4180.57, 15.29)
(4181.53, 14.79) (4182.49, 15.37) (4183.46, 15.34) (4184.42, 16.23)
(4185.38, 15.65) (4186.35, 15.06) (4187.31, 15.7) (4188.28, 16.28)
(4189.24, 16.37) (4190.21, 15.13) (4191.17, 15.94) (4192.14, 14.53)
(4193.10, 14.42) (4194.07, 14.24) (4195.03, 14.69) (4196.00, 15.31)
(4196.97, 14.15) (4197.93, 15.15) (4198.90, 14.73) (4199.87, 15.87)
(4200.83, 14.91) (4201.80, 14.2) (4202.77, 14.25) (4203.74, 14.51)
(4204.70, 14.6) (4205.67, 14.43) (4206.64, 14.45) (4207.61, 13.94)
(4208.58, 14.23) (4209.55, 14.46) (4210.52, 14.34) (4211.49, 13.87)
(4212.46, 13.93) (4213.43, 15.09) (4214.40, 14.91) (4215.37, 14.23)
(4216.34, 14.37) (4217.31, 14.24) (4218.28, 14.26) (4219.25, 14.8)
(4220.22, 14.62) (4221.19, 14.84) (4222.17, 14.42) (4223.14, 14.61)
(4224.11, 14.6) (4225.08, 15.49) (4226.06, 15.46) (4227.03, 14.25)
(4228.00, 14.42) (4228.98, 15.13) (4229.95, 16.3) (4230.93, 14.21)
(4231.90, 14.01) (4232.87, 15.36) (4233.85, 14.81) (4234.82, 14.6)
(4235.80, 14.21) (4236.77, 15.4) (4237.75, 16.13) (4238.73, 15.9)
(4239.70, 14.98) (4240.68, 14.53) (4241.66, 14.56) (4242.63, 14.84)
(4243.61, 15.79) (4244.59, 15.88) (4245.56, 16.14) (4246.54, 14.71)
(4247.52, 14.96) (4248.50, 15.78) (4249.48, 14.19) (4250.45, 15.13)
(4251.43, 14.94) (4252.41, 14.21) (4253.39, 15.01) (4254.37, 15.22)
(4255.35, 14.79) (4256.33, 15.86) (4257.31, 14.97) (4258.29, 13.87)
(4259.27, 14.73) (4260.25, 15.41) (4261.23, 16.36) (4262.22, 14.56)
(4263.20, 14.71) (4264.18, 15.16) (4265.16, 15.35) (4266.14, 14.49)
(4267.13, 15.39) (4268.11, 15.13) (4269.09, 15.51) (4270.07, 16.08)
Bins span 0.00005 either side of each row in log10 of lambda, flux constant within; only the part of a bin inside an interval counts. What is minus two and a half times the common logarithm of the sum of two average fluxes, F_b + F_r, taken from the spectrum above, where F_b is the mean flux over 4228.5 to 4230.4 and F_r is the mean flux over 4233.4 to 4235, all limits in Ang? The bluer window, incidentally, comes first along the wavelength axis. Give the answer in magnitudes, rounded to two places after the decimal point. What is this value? -3.71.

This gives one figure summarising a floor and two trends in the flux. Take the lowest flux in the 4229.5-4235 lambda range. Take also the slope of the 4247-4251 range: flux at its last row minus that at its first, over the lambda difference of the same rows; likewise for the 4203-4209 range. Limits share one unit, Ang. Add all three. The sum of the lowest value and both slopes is 14.0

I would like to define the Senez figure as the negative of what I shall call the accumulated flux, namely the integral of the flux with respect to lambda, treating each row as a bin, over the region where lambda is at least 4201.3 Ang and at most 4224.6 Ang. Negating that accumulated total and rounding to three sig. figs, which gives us -336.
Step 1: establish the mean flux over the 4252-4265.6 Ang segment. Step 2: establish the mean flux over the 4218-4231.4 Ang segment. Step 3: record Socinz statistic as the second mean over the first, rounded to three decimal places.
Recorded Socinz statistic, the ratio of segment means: 0.987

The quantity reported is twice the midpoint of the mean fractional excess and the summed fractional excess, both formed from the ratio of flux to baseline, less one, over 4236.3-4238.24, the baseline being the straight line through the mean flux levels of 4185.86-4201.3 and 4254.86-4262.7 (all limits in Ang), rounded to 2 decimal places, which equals 0.13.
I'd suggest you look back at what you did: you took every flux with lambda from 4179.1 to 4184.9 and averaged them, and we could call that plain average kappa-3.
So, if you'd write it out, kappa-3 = 15.5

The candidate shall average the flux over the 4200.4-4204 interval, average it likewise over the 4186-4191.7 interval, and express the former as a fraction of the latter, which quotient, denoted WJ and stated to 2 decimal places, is 0.92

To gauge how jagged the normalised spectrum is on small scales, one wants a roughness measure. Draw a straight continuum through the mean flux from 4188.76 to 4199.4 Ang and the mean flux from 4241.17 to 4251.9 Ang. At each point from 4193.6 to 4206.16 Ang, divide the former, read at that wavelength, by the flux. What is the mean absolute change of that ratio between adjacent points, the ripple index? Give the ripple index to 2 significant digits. 0.040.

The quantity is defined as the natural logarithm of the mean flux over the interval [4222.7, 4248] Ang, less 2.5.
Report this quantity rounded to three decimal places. 0.211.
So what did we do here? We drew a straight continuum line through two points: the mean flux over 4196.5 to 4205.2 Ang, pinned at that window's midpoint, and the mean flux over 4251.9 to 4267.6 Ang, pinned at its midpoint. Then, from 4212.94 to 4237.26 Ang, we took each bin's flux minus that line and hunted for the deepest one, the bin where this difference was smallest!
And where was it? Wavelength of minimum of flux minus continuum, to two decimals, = 4231.90 Ang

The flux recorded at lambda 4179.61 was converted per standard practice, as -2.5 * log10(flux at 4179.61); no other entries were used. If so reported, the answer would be -3.01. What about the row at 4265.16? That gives -2.97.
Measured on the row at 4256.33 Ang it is -3.00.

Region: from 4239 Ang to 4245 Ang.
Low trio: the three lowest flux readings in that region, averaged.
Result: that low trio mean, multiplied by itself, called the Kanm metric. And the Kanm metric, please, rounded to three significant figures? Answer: 214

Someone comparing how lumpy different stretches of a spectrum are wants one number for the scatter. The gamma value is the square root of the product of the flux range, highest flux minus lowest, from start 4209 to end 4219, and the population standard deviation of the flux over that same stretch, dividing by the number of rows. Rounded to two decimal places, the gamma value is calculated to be 0.66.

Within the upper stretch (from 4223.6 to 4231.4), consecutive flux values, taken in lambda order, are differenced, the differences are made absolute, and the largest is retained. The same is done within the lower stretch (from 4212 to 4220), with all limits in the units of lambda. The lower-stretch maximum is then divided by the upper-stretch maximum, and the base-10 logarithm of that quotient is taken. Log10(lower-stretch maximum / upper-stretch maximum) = -0.26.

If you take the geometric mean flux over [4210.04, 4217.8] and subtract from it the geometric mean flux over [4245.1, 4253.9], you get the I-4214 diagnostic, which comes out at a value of -0.6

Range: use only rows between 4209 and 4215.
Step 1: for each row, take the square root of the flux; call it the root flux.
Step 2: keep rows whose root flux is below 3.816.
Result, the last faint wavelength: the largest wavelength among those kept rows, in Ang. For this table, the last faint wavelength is 4212.46 Ang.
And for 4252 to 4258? 4252.41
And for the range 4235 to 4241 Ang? 4240.68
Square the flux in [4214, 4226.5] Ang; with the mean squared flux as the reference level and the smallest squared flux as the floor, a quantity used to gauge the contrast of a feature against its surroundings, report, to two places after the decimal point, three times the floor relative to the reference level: 2.82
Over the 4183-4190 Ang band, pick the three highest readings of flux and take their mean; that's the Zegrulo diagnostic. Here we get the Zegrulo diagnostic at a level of 16.3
